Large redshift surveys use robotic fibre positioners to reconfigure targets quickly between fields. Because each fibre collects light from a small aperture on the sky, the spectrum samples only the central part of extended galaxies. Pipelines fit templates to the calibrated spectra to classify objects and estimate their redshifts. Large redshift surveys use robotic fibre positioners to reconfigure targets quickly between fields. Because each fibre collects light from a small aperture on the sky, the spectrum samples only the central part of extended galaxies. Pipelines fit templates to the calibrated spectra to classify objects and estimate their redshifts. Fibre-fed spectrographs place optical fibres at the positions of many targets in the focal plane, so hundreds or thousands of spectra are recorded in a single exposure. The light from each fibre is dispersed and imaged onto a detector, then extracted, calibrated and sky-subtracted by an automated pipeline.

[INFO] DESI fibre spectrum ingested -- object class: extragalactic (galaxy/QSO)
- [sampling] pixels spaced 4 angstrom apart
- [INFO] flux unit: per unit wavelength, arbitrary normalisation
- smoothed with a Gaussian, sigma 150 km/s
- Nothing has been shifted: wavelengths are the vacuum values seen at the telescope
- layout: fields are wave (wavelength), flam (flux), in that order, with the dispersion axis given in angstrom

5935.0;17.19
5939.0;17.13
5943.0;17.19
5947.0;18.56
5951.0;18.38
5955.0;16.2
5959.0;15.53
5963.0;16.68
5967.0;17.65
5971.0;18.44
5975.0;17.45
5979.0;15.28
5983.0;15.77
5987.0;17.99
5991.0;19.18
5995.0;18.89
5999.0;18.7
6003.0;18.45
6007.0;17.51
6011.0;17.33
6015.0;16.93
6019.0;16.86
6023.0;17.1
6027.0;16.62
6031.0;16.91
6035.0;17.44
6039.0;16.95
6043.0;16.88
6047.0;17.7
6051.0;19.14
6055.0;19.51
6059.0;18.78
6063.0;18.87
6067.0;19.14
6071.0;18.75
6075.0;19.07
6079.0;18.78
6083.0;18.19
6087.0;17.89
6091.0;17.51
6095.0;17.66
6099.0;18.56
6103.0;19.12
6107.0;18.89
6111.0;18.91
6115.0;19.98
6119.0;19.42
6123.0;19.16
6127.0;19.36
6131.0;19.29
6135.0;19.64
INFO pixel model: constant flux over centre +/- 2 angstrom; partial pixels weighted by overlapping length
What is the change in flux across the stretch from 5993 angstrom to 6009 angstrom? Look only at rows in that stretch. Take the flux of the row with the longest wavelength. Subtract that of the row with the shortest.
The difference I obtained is -1.4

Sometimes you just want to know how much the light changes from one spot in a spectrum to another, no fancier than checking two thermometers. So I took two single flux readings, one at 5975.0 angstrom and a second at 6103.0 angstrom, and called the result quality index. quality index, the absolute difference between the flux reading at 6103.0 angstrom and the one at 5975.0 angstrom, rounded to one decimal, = 1.7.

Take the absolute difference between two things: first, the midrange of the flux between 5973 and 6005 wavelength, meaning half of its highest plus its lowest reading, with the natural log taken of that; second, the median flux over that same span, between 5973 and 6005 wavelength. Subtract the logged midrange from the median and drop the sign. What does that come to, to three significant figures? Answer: 15.4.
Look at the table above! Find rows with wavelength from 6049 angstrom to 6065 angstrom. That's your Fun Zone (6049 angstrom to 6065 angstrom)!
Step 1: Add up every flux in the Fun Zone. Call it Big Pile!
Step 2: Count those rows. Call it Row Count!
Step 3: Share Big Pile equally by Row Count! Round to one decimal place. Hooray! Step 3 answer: 19.1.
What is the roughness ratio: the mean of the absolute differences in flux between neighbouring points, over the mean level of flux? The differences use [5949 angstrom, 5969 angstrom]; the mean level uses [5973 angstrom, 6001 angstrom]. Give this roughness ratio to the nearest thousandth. 0.071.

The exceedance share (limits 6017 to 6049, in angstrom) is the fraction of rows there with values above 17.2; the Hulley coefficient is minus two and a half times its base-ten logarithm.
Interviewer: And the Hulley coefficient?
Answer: 1.5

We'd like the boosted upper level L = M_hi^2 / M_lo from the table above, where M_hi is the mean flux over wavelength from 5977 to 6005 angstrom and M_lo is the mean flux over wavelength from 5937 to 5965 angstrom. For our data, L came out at 18.4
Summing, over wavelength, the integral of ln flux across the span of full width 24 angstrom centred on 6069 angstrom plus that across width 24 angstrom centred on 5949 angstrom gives 139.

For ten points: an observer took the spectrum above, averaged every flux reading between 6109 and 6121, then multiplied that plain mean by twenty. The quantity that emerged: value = 389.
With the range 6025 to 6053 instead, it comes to 348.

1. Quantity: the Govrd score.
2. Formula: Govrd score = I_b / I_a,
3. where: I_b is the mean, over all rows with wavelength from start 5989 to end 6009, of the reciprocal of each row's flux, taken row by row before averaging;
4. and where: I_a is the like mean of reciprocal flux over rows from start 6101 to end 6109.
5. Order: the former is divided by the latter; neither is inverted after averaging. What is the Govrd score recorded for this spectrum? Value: 1.03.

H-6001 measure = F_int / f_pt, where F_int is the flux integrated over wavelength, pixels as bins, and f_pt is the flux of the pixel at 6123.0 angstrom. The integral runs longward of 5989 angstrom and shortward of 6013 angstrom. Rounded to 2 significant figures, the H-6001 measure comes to 23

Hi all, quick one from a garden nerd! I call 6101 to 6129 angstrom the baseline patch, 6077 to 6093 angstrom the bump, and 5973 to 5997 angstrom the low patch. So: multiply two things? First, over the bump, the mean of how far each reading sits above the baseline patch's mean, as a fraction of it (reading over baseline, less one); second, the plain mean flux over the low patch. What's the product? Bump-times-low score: -1.1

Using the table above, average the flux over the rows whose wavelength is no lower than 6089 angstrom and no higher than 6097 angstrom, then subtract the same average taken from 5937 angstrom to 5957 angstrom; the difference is 0.1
